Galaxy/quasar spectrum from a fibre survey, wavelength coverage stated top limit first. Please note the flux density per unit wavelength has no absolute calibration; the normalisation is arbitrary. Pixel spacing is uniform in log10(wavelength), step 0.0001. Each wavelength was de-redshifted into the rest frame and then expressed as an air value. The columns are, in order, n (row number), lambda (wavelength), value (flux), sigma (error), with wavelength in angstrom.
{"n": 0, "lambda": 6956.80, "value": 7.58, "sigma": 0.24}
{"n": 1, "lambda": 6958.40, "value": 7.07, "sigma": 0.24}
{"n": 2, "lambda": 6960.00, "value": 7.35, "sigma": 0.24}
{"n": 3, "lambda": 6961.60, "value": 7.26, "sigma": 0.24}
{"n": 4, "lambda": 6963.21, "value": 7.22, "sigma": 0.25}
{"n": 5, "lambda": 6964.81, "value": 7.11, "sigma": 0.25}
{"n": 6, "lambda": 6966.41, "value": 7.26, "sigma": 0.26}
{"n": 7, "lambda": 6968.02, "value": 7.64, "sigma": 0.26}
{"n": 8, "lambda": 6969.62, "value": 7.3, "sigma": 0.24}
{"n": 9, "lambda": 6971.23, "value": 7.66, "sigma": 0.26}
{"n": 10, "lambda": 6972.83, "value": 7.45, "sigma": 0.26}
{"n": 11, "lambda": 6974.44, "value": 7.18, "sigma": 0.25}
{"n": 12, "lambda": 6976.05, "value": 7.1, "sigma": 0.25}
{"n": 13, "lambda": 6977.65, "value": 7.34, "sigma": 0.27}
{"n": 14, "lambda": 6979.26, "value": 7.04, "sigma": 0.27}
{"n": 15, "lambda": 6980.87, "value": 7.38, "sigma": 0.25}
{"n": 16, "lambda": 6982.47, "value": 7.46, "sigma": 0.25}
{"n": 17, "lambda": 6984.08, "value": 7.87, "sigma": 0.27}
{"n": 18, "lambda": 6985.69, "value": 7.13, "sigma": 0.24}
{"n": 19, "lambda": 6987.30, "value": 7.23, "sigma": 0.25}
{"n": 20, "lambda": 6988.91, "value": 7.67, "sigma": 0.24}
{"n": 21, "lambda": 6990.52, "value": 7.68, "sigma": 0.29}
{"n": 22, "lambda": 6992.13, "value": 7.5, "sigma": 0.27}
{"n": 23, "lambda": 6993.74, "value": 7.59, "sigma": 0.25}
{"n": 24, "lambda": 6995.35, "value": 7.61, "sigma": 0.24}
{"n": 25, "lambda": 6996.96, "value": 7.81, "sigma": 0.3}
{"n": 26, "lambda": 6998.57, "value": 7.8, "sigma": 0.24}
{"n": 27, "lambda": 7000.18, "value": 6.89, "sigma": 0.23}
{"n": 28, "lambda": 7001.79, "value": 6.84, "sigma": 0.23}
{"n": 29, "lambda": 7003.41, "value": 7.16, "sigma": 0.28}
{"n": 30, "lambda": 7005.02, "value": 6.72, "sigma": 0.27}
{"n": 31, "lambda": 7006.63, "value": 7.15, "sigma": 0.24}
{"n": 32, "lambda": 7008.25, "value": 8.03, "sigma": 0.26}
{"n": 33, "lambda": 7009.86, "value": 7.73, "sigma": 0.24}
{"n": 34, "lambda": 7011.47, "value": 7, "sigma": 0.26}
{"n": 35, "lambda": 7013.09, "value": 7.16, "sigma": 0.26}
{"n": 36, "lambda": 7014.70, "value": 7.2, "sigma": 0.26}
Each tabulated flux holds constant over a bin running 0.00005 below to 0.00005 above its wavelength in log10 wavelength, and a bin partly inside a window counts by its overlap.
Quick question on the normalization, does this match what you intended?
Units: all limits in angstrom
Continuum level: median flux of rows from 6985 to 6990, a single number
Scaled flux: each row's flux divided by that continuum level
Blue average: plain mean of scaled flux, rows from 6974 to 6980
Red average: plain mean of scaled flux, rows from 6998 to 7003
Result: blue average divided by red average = 1.00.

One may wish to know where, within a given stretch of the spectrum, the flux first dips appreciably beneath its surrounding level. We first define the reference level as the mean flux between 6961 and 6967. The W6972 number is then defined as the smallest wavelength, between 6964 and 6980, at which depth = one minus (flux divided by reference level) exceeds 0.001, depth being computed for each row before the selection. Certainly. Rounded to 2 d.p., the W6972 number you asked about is 6964.81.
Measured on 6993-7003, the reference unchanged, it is 7000.18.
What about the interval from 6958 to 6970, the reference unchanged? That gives 6958.40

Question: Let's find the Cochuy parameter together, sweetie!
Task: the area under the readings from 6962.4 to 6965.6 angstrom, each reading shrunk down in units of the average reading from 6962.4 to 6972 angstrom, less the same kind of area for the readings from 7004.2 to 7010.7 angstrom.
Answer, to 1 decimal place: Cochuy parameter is -3.4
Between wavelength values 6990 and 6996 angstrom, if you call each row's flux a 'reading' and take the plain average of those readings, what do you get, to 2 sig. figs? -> 7.6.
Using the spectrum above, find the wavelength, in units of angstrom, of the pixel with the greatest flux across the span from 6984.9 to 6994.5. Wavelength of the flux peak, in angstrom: 6990.52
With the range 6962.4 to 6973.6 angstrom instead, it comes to 6971.23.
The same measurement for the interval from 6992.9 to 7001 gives 6996.96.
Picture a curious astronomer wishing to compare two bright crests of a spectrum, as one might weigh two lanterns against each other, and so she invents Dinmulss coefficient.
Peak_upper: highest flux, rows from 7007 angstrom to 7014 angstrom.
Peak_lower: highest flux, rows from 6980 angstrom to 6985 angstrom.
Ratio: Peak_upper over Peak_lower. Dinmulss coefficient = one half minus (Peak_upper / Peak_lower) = -0.520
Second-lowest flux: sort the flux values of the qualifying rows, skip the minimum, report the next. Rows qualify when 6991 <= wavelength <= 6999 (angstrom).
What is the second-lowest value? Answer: 7.59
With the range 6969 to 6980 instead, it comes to 7.1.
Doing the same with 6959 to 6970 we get 7.22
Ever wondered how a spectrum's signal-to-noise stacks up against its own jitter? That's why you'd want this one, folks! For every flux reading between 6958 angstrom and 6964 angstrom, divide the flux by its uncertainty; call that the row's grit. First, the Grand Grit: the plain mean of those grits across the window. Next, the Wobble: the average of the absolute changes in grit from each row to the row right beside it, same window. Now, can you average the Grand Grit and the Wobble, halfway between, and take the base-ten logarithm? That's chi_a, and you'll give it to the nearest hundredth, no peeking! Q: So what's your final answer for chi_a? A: 1.19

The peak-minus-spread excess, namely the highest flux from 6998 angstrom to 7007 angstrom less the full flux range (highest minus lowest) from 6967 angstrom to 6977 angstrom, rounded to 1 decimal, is 7.2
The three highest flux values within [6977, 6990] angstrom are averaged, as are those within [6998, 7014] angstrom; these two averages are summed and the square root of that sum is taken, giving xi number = 3.94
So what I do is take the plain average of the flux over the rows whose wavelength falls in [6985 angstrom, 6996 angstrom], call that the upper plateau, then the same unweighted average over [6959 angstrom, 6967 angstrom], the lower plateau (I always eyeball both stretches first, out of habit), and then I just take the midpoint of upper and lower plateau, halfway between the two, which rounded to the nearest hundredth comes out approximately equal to 7.36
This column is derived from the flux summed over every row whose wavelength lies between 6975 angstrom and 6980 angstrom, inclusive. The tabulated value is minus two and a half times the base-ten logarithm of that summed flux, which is -3.3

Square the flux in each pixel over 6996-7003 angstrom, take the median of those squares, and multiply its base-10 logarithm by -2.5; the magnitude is -4.33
